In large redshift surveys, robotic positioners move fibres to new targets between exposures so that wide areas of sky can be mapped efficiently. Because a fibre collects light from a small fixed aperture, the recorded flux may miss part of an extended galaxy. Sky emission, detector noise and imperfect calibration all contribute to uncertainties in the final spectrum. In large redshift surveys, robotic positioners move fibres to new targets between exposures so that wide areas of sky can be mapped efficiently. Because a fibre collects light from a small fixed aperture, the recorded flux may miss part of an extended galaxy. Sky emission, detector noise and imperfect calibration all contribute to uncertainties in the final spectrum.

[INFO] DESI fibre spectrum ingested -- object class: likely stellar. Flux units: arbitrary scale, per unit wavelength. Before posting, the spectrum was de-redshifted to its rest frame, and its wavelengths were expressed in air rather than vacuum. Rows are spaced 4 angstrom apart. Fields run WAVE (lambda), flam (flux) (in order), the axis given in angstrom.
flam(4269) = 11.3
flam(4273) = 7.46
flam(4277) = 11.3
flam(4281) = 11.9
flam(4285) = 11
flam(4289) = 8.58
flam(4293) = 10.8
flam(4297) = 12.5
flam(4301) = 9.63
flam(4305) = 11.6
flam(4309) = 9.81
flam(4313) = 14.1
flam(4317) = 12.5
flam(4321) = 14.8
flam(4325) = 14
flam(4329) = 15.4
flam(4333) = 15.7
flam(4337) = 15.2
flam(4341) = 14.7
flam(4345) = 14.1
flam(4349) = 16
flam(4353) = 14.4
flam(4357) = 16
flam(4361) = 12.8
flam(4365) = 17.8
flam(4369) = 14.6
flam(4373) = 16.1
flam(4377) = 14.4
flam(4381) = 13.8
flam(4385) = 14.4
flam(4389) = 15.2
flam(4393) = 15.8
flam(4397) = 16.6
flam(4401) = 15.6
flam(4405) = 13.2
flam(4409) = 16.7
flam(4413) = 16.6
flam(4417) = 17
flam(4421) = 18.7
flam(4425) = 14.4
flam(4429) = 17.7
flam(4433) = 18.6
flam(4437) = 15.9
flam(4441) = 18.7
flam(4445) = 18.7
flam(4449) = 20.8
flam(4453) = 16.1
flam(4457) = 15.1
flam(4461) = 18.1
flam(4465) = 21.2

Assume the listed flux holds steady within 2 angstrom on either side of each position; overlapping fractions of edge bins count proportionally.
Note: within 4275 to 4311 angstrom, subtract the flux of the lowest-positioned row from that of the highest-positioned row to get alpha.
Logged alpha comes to -1.5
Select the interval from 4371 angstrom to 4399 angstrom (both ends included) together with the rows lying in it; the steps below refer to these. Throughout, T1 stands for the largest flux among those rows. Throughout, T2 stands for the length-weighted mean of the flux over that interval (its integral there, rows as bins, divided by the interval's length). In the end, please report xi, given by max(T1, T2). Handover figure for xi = 16.6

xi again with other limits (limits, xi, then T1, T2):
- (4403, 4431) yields 18.7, 18.7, 16.3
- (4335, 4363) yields 16.0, 16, 14.7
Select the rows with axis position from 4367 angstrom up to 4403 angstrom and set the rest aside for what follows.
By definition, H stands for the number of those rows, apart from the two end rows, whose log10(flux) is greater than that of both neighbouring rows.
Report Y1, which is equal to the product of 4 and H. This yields 8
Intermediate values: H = 2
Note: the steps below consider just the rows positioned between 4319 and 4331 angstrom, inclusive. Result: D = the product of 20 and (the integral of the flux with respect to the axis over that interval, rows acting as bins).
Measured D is 3536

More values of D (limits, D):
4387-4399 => 3808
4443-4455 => 4448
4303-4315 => 2841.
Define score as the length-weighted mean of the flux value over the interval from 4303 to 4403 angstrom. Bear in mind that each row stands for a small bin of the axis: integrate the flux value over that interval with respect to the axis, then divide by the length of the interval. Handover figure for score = 14.6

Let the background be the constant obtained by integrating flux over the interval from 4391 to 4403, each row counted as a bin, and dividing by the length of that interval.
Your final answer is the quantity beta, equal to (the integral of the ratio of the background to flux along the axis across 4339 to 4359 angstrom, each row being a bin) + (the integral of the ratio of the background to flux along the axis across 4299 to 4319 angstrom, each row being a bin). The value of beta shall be 50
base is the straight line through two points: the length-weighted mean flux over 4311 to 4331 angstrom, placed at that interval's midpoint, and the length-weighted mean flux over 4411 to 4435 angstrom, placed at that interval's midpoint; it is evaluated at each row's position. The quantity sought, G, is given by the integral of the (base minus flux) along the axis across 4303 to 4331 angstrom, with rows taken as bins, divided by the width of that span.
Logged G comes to 0.9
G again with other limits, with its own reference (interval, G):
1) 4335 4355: 0.0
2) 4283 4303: 2.8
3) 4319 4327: -0.2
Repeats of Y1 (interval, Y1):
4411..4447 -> 8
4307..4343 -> 12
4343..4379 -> 16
